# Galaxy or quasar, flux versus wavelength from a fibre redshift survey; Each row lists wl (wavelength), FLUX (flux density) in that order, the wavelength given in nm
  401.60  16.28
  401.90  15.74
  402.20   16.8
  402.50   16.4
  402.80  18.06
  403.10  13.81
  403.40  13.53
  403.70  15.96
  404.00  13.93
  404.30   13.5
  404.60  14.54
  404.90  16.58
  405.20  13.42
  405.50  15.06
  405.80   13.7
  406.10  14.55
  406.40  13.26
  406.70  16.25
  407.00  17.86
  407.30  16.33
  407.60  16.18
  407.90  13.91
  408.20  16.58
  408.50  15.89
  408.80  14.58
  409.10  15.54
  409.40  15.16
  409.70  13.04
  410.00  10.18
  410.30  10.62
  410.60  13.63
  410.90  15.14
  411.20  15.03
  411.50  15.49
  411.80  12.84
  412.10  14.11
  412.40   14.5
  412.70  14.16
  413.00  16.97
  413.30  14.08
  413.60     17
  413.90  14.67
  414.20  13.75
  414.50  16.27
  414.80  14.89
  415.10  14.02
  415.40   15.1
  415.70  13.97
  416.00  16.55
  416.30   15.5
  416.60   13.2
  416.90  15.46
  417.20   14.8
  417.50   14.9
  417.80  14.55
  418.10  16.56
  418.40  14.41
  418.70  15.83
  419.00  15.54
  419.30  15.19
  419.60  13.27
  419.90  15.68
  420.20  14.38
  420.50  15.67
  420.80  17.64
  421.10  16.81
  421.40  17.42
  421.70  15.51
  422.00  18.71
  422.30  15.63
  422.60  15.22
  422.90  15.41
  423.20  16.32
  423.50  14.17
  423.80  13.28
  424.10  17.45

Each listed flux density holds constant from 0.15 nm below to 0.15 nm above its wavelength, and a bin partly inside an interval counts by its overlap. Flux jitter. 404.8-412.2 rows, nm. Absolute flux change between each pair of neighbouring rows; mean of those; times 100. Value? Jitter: 155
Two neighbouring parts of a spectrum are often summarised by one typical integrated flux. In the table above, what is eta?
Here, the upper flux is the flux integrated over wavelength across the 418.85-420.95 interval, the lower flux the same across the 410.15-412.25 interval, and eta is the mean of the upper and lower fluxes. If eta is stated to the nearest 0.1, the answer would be 30.6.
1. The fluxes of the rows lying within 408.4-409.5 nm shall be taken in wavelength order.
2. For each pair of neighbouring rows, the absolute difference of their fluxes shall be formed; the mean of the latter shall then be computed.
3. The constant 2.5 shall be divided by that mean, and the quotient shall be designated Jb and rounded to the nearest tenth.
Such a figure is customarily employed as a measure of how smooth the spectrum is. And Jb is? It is 2.8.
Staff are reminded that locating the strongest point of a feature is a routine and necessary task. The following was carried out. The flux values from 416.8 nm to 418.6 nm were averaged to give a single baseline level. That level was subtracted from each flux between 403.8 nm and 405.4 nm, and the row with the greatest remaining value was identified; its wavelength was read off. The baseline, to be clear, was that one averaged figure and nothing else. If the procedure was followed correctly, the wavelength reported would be 404.90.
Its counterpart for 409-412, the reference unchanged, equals 409.10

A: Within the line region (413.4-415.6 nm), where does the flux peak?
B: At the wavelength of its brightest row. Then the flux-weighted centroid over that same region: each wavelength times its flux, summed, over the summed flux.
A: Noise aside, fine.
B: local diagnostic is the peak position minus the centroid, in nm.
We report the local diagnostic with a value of -0.88 nm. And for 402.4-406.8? -1.76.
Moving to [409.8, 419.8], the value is -1.31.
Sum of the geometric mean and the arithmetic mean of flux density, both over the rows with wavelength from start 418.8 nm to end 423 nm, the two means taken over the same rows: 31.7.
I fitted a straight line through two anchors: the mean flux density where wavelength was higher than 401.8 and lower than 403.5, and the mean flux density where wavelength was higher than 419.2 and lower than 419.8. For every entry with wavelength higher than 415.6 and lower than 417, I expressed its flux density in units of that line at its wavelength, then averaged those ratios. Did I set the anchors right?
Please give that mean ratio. 1.03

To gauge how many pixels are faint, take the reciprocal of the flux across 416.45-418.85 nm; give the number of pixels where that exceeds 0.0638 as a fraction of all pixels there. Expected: 0.75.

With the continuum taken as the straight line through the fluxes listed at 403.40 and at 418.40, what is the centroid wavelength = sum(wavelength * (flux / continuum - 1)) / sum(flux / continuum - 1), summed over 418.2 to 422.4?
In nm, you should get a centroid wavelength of 421.00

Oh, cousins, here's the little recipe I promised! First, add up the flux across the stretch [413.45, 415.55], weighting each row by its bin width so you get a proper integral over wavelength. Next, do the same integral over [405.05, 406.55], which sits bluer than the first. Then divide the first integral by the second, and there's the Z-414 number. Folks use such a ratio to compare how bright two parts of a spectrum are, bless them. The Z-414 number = 1.5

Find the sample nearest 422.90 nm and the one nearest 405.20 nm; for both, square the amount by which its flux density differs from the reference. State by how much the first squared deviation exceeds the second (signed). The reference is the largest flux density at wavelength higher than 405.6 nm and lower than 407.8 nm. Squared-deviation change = -14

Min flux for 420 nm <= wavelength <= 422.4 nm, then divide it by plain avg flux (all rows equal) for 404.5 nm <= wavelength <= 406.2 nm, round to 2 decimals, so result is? 0.98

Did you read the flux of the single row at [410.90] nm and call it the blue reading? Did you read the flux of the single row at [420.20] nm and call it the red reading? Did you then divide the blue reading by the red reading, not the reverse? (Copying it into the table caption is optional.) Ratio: 1.05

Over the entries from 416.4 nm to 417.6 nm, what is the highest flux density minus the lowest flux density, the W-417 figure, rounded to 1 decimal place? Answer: 2.3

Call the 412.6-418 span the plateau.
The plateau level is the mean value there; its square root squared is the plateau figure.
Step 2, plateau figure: 15.0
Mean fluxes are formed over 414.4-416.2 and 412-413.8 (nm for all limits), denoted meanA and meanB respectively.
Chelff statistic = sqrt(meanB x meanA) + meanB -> 30.3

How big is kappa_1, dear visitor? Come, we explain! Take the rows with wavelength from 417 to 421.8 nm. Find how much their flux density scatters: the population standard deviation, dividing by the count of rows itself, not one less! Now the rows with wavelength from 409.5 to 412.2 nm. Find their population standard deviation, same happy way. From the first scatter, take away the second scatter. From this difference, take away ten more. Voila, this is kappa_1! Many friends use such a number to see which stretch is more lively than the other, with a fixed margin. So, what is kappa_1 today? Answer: -10.7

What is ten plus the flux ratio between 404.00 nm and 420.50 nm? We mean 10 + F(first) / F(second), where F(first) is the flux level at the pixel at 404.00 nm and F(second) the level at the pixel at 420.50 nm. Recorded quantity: 10.9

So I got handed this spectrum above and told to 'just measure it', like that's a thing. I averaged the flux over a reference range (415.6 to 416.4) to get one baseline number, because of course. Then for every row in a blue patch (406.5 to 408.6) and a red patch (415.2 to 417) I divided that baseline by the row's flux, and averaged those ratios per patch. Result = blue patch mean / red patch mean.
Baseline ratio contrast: 0.93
